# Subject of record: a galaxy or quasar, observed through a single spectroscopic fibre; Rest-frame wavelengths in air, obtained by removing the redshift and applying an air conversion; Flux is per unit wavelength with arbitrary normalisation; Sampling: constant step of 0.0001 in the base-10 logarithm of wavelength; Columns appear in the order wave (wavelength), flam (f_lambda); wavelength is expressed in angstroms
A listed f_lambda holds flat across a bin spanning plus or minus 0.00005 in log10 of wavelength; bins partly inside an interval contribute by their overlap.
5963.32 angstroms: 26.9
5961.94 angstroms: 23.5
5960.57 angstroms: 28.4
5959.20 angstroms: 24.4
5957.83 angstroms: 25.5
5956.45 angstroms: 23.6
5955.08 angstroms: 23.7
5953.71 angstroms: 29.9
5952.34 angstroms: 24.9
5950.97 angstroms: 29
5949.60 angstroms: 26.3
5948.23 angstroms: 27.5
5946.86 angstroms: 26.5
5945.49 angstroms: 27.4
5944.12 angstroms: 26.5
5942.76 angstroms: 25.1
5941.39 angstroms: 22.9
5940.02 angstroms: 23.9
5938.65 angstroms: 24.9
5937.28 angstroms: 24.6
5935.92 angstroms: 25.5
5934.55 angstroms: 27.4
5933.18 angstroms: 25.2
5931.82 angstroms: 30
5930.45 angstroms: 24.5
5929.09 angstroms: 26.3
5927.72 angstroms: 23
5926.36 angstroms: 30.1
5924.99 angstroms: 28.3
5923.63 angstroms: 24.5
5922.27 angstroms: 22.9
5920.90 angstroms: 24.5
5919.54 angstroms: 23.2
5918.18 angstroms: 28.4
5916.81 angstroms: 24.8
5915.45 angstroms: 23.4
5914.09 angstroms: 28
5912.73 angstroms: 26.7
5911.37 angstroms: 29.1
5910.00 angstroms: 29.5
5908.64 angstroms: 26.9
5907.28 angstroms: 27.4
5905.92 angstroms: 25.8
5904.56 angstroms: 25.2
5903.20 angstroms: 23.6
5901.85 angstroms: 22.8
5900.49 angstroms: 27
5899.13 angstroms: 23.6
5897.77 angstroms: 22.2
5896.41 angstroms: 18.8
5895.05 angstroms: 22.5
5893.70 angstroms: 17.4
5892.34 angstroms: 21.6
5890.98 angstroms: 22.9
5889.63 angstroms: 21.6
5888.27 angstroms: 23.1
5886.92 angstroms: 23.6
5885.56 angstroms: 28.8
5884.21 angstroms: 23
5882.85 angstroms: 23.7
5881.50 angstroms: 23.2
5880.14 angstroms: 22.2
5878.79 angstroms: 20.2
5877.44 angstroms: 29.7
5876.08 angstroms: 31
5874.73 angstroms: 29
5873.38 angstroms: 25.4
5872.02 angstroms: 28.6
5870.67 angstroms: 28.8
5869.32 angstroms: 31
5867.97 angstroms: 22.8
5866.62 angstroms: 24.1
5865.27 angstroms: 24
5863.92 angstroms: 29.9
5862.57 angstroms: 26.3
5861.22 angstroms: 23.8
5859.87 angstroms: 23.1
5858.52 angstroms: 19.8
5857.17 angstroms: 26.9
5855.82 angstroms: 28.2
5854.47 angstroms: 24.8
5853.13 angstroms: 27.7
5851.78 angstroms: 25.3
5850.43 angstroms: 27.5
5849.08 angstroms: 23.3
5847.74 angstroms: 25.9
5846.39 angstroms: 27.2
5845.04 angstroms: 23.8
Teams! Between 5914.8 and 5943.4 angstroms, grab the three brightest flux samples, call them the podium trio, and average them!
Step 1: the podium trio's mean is 29.5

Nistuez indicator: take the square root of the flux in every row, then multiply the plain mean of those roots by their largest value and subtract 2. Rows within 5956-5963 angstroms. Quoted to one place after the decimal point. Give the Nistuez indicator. 24.7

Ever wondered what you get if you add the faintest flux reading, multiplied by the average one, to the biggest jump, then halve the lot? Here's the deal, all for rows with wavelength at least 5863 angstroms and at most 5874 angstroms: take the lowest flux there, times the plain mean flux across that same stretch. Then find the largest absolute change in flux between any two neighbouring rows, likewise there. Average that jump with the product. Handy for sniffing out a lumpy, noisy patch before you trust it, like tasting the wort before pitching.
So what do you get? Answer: 310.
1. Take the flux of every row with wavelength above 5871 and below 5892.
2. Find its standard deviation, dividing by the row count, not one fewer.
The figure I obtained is 3.30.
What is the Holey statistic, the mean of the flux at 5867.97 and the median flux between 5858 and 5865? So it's 23.3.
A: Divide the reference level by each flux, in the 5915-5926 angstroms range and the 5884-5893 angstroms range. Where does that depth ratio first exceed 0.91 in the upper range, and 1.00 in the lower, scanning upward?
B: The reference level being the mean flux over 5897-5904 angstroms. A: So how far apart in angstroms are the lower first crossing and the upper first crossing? 31.2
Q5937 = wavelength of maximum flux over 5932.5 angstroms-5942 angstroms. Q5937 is 5934.55 angstroms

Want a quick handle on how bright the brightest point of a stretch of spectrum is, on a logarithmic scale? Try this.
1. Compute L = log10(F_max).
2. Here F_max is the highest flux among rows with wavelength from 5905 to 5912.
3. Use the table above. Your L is 1.470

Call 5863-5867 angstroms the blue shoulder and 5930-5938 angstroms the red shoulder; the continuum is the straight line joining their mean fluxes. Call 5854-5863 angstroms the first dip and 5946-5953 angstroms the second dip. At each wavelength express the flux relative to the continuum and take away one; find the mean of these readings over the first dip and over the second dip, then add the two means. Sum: -0.03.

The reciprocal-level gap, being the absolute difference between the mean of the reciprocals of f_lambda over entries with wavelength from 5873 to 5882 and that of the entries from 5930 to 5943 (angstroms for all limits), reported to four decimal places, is 0.0001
